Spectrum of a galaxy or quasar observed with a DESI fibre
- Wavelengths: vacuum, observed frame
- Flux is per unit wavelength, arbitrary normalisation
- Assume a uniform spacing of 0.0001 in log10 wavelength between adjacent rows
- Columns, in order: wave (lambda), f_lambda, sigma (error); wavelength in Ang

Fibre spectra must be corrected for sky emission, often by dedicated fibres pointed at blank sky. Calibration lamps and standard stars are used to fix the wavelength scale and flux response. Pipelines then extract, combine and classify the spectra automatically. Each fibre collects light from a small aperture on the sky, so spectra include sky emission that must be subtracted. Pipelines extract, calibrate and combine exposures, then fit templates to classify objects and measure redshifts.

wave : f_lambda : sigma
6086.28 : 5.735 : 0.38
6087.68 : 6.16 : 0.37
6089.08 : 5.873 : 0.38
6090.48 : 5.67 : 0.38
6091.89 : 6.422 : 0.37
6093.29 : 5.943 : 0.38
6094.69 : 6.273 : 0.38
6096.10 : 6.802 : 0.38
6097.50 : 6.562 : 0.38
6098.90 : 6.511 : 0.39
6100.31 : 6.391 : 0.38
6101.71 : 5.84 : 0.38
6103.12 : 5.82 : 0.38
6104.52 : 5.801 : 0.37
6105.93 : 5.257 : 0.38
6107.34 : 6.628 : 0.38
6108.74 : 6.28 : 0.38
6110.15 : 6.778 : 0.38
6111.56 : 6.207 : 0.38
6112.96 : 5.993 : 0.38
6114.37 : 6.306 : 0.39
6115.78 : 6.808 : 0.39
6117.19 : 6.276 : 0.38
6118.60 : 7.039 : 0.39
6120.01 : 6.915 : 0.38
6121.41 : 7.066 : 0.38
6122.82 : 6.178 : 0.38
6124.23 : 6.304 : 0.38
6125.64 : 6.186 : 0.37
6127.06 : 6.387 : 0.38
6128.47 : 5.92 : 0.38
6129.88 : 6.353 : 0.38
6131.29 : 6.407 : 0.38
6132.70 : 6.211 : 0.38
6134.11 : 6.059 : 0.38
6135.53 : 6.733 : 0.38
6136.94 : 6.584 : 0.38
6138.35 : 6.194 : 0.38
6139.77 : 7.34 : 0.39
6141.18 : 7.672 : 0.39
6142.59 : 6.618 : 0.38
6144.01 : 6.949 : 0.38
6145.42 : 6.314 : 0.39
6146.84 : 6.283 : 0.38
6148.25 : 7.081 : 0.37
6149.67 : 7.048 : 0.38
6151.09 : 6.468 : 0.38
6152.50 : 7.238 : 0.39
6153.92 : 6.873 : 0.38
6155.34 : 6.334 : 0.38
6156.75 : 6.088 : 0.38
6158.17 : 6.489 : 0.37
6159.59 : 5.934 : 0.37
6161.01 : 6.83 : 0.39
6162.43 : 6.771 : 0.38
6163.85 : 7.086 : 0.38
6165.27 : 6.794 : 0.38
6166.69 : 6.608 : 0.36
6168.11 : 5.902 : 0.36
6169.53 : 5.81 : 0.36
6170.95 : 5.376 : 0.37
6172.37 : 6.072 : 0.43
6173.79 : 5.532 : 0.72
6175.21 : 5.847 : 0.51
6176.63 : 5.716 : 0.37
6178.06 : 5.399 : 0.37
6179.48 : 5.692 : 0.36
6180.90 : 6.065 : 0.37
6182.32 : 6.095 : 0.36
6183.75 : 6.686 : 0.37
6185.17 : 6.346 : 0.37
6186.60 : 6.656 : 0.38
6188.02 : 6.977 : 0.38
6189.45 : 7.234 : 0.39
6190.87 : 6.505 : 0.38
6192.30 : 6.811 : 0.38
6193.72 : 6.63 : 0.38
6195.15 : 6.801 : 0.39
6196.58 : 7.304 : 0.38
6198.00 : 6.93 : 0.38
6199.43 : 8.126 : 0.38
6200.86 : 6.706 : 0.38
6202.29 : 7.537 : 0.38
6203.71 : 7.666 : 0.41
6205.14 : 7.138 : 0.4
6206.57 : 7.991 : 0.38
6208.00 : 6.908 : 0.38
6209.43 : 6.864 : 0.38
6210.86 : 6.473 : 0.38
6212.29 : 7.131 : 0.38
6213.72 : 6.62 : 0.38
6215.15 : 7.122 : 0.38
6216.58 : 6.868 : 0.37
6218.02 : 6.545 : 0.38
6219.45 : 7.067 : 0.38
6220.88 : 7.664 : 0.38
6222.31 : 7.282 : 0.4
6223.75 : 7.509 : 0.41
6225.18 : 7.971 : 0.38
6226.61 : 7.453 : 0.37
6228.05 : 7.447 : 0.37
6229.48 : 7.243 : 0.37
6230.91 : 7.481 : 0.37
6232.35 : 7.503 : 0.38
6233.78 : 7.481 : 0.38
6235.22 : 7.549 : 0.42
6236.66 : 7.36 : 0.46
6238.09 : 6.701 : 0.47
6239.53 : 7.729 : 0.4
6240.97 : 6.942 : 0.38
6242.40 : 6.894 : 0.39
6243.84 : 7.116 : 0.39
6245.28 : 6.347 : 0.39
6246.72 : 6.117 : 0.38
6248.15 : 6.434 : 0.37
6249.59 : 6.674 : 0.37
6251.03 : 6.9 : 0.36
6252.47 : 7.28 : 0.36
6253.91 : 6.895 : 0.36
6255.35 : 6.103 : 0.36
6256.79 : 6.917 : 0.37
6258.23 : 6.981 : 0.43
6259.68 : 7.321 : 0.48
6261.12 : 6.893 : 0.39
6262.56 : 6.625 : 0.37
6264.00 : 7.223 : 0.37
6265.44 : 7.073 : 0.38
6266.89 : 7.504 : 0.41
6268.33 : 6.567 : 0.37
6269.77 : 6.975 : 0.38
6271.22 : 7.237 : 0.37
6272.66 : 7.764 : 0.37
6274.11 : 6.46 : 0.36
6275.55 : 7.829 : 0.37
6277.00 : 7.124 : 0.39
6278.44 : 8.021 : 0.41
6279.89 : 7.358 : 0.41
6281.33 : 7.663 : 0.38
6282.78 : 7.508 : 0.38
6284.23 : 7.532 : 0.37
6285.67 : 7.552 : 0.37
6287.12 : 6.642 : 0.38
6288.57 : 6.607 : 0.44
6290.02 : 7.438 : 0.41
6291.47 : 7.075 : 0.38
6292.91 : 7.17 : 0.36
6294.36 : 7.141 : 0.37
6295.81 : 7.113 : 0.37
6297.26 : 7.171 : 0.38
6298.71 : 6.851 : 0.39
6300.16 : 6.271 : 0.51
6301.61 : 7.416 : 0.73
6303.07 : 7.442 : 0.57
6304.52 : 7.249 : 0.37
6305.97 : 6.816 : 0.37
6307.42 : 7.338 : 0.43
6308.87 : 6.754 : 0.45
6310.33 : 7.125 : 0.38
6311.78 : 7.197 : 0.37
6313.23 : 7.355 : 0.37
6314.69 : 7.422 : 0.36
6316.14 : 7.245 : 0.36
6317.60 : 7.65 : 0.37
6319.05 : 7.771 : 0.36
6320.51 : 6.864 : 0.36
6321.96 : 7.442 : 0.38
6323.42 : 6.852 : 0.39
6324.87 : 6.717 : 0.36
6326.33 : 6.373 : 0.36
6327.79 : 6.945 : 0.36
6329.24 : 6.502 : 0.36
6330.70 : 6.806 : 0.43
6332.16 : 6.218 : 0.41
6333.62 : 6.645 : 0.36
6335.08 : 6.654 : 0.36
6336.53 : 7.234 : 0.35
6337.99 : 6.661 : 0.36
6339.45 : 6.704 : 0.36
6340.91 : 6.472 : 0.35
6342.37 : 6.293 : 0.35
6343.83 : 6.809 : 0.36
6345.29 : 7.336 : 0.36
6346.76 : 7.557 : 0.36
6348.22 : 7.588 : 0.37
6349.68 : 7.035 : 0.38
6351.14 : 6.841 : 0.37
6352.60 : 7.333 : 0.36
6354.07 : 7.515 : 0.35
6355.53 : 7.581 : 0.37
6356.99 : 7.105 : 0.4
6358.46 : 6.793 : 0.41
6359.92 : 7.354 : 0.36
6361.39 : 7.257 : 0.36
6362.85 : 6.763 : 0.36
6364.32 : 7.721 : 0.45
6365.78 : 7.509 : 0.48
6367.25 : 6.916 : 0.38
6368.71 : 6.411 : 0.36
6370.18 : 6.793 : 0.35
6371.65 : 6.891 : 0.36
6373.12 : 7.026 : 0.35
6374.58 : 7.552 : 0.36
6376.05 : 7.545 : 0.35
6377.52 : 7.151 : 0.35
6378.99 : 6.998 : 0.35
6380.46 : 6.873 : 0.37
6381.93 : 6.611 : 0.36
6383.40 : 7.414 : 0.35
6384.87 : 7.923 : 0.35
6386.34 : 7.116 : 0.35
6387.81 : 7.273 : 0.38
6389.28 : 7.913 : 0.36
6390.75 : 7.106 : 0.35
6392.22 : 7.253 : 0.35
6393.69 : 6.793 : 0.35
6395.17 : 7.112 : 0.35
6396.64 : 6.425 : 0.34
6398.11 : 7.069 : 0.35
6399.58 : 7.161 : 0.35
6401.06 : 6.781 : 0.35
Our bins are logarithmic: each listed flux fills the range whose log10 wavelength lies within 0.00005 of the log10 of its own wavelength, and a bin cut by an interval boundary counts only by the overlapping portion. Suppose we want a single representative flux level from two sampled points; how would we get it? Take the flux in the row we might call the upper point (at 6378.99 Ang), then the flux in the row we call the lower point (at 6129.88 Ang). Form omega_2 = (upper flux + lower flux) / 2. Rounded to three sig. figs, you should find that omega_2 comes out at 6.68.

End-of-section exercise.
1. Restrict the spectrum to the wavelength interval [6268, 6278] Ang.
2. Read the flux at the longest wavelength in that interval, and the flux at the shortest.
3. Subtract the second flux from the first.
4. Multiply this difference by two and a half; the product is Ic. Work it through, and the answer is 1.4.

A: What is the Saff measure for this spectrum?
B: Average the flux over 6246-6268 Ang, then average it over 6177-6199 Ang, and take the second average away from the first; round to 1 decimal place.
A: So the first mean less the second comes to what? 0.3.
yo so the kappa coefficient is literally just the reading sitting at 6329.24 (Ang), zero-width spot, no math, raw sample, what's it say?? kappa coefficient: 6.502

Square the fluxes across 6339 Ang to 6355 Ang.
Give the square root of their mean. 7.1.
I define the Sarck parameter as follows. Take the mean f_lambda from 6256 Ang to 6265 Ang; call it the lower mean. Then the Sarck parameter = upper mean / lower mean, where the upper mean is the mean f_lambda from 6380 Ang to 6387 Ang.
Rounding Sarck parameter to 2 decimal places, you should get 1.03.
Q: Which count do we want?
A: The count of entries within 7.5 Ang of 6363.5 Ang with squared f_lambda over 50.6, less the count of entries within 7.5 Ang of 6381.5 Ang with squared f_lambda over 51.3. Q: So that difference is -1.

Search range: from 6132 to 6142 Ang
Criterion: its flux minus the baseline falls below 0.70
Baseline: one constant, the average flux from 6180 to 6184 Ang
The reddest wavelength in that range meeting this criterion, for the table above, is 6138.35 Ang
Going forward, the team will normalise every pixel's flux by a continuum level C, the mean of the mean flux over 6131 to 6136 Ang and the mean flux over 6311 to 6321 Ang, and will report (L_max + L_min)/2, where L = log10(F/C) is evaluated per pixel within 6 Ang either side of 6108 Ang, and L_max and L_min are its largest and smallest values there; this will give -0.06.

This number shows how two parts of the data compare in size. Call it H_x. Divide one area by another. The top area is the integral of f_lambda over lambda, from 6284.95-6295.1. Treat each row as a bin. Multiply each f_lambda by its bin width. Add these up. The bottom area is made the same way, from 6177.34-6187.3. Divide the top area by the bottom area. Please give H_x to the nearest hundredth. 1.18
